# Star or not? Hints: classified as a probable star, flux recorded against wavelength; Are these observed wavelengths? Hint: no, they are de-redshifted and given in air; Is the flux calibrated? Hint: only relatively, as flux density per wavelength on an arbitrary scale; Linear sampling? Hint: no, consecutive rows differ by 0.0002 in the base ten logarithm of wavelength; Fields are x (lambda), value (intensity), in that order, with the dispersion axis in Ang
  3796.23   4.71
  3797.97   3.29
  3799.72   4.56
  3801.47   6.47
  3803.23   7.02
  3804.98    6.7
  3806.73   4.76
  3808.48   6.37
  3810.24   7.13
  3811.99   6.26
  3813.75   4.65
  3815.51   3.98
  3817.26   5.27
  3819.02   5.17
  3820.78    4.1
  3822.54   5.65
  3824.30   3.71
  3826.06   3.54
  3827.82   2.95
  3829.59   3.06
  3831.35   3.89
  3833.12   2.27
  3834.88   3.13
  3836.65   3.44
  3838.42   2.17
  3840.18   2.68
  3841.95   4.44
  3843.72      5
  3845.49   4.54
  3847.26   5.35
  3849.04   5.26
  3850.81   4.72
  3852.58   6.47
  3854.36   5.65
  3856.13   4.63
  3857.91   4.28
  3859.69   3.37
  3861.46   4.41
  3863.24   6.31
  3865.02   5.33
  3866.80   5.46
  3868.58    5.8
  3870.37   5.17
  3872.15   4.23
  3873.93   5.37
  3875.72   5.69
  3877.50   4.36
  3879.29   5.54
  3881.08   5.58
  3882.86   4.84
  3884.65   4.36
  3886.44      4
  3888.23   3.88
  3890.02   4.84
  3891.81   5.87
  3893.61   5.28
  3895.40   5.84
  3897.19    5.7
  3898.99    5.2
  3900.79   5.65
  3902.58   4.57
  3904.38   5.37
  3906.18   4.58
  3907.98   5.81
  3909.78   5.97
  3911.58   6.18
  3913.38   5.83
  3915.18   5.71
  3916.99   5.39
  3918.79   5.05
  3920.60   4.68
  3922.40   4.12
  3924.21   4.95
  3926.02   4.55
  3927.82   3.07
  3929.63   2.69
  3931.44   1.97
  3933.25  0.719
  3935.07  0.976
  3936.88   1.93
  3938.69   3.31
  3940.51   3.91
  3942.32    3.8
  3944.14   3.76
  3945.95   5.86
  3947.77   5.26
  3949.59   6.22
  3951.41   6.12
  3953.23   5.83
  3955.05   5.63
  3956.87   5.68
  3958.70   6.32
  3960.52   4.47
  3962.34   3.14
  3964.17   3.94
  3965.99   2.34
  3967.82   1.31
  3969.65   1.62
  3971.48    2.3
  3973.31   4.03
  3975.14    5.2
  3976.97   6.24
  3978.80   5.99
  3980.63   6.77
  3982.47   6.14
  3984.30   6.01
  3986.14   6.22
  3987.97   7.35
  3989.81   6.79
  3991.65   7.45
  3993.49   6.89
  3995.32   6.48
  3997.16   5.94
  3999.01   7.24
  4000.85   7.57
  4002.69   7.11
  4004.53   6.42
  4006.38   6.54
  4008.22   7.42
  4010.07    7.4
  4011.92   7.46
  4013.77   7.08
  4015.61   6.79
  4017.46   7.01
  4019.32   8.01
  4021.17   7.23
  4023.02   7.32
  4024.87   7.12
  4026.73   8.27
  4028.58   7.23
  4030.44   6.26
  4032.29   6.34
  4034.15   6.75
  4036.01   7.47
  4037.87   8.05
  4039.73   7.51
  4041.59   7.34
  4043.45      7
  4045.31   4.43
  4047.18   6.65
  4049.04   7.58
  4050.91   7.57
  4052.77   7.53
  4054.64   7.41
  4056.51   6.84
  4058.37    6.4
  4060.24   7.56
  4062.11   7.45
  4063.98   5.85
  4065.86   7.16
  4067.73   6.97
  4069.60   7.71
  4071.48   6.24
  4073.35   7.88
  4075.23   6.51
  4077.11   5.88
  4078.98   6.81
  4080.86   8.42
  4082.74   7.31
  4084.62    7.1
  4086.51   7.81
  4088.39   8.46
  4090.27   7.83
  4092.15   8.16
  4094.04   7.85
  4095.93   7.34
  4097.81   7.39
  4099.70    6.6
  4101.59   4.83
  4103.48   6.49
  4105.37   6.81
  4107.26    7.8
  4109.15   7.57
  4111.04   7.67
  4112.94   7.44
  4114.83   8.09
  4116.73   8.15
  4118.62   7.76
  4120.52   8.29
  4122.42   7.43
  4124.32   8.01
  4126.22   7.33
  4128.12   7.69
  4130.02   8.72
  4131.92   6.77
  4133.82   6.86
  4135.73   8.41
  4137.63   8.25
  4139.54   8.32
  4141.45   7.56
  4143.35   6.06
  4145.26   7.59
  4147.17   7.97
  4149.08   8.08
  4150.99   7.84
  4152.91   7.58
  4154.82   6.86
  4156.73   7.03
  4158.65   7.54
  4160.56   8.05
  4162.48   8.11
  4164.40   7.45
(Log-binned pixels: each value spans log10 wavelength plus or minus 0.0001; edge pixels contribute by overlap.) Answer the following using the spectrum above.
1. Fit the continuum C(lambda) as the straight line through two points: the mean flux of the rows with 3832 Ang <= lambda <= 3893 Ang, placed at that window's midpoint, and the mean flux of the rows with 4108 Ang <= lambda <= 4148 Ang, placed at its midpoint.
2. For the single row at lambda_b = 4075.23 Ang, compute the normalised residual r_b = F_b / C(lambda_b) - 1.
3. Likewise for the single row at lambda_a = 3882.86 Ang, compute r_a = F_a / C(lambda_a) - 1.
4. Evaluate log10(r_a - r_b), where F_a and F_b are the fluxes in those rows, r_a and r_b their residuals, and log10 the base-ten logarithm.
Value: -1.1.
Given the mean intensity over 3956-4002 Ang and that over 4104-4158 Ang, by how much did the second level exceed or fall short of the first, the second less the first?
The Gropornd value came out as 2.3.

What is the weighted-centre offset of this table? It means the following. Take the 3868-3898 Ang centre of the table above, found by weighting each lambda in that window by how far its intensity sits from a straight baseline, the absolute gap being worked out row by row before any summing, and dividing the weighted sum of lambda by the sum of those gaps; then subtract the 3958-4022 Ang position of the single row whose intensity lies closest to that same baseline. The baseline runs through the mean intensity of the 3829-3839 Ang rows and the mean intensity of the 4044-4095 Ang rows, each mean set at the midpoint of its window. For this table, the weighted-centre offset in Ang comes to -115.0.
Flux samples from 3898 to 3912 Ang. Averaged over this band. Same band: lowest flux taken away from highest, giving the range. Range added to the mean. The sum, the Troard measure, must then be 7.0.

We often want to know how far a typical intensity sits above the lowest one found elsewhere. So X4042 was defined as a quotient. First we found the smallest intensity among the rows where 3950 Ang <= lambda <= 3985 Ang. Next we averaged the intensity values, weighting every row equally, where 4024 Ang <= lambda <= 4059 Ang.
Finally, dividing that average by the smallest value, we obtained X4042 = 5.4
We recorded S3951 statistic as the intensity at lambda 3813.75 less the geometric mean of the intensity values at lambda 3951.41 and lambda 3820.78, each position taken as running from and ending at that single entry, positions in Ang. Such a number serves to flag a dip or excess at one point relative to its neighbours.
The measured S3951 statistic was -0.4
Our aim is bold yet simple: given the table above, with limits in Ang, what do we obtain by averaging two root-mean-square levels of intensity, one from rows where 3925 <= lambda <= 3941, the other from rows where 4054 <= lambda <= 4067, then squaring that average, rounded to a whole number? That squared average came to 24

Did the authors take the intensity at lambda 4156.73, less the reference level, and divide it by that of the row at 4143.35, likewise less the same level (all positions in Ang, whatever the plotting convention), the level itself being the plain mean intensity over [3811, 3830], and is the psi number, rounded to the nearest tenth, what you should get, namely 1.6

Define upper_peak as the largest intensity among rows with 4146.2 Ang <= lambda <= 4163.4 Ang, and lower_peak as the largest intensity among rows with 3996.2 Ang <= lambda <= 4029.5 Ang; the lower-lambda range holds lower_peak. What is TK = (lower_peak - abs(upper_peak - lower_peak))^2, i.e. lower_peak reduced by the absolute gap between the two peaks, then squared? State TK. 66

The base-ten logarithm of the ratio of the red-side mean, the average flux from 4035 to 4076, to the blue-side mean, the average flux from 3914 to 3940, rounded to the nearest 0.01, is 0.30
